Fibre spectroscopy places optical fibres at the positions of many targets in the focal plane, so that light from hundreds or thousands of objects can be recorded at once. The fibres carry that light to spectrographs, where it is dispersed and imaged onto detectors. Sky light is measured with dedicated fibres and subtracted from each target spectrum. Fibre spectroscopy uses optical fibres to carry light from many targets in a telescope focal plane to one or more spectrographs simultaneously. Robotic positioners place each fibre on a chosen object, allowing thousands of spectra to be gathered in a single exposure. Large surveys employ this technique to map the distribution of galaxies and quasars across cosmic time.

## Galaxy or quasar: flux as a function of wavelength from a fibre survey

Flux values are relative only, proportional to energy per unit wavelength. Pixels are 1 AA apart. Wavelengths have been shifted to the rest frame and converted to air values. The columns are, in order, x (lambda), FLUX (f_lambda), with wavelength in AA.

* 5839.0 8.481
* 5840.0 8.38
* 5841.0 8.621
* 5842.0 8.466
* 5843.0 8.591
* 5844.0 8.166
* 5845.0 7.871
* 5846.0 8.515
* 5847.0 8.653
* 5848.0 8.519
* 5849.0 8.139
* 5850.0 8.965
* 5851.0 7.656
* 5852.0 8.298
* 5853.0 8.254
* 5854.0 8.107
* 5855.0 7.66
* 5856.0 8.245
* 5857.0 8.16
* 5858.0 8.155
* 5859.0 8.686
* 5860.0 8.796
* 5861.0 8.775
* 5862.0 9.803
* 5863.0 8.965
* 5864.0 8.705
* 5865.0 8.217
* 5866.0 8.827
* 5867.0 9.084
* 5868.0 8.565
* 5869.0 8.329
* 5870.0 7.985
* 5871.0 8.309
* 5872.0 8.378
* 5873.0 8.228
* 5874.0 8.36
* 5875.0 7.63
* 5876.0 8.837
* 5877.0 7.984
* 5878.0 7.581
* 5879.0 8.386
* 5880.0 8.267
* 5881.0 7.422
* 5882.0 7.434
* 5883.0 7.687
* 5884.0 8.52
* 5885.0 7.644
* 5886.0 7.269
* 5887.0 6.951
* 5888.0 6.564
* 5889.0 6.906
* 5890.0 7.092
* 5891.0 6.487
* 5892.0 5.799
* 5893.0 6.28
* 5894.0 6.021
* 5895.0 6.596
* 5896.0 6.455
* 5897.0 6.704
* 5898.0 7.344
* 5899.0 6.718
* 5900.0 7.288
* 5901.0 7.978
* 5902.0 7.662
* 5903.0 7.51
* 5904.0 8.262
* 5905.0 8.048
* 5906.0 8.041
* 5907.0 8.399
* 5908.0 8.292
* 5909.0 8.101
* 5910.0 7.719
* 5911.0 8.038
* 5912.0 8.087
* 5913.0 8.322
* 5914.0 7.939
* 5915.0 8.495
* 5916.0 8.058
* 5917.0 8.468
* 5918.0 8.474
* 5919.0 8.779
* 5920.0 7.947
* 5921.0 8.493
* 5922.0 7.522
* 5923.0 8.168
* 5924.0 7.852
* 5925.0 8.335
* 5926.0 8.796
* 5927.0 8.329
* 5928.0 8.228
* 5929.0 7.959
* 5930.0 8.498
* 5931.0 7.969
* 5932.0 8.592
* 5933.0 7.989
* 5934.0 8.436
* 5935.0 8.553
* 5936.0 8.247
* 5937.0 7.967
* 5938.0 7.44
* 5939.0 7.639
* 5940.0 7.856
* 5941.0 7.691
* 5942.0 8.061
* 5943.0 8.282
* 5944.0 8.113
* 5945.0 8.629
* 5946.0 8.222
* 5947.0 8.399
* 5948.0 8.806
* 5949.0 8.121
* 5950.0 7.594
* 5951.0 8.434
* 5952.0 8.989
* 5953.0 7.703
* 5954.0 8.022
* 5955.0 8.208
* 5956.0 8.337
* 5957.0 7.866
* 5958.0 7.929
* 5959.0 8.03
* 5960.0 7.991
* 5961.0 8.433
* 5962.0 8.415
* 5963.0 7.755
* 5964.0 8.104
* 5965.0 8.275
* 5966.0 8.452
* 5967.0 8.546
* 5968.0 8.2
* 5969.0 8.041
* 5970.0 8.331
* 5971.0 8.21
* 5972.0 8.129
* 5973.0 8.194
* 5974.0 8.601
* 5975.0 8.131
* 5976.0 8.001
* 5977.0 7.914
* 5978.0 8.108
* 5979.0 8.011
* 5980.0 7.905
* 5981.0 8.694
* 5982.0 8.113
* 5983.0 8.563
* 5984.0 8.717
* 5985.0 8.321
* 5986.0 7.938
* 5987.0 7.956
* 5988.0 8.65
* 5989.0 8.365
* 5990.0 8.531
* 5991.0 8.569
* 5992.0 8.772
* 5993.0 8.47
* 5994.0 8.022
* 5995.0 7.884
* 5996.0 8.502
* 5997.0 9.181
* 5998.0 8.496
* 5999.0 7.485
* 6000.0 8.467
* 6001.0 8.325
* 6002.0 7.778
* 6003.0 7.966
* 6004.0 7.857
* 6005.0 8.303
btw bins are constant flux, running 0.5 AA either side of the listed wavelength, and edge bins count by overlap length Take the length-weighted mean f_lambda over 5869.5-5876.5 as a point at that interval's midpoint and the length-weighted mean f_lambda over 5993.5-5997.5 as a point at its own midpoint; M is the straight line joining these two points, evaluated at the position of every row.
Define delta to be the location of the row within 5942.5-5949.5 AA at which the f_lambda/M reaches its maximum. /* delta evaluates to 5948.0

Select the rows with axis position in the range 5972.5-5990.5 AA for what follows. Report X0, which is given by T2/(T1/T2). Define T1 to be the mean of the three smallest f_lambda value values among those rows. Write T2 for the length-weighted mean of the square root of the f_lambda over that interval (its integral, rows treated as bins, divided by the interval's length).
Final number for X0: 1.04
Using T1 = 7.92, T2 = 2.87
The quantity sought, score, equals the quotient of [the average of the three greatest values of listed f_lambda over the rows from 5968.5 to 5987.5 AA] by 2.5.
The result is 3.47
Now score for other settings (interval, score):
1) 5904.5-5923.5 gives 3.44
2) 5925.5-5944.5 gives 3.46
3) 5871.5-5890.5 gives 3.43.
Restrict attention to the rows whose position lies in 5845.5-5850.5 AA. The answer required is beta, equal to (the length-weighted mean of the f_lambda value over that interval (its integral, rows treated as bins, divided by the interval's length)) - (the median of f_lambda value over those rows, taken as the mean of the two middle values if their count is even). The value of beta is 0.04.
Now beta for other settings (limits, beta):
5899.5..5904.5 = 0.08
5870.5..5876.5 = -0.04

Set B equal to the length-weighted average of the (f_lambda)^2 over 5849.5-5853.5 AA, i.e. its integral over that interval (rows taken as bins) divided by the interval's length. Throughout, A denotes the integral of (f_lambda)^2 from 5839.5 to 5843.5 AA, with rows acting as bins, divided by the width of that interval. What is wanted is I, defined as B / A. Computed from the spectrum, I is 0.95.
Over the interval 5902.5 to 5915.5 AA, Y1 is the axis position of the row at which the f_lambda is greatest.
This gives 5915.0 AA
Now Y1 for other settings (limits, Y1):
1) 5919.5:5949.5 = 5948.0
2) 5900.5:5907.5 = 5907.0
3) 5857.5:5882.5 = 5862.0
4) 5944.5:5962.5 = 5952.0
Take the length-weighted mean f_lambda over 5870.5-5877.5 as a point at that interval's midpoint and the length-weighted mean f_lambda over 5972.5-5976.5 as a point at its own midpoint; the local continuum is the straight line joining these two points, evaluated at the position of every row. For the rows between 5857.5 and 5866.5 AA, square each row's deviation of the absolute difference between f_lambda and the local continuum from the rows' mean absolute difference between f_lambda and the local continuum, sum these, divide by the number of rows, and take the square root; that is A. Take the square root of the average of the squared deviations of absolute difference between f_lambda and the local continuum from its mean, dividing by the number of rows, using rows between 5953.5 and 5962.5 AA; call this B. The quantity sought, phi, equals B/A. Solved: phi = 0.2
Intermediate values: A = 0.41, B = 0.09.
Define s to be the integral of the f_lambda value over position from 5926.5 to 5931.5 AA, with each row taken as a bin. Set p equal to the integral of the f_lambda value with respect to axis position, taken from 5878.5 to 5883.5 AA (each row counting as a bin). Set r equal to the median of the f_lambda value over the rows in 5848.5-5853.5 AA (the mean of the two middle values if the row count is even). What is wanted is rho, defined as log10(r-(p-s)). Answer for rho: 1.00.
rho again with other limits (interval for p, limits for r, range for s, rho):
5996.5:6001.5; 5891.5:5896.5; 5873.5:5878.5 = 0.67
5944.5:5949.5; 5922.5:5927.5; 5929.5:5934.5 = 0.88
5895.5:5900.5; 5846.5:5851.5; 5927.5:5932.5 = 1.18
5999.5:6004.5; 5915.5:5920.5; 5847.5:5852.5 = 0.98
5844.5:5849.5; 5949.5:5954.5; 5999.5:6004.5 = 0.83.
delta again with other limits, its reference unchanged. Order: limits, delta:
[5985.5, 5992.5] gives 5992.0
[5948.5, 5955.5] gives 5952.0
